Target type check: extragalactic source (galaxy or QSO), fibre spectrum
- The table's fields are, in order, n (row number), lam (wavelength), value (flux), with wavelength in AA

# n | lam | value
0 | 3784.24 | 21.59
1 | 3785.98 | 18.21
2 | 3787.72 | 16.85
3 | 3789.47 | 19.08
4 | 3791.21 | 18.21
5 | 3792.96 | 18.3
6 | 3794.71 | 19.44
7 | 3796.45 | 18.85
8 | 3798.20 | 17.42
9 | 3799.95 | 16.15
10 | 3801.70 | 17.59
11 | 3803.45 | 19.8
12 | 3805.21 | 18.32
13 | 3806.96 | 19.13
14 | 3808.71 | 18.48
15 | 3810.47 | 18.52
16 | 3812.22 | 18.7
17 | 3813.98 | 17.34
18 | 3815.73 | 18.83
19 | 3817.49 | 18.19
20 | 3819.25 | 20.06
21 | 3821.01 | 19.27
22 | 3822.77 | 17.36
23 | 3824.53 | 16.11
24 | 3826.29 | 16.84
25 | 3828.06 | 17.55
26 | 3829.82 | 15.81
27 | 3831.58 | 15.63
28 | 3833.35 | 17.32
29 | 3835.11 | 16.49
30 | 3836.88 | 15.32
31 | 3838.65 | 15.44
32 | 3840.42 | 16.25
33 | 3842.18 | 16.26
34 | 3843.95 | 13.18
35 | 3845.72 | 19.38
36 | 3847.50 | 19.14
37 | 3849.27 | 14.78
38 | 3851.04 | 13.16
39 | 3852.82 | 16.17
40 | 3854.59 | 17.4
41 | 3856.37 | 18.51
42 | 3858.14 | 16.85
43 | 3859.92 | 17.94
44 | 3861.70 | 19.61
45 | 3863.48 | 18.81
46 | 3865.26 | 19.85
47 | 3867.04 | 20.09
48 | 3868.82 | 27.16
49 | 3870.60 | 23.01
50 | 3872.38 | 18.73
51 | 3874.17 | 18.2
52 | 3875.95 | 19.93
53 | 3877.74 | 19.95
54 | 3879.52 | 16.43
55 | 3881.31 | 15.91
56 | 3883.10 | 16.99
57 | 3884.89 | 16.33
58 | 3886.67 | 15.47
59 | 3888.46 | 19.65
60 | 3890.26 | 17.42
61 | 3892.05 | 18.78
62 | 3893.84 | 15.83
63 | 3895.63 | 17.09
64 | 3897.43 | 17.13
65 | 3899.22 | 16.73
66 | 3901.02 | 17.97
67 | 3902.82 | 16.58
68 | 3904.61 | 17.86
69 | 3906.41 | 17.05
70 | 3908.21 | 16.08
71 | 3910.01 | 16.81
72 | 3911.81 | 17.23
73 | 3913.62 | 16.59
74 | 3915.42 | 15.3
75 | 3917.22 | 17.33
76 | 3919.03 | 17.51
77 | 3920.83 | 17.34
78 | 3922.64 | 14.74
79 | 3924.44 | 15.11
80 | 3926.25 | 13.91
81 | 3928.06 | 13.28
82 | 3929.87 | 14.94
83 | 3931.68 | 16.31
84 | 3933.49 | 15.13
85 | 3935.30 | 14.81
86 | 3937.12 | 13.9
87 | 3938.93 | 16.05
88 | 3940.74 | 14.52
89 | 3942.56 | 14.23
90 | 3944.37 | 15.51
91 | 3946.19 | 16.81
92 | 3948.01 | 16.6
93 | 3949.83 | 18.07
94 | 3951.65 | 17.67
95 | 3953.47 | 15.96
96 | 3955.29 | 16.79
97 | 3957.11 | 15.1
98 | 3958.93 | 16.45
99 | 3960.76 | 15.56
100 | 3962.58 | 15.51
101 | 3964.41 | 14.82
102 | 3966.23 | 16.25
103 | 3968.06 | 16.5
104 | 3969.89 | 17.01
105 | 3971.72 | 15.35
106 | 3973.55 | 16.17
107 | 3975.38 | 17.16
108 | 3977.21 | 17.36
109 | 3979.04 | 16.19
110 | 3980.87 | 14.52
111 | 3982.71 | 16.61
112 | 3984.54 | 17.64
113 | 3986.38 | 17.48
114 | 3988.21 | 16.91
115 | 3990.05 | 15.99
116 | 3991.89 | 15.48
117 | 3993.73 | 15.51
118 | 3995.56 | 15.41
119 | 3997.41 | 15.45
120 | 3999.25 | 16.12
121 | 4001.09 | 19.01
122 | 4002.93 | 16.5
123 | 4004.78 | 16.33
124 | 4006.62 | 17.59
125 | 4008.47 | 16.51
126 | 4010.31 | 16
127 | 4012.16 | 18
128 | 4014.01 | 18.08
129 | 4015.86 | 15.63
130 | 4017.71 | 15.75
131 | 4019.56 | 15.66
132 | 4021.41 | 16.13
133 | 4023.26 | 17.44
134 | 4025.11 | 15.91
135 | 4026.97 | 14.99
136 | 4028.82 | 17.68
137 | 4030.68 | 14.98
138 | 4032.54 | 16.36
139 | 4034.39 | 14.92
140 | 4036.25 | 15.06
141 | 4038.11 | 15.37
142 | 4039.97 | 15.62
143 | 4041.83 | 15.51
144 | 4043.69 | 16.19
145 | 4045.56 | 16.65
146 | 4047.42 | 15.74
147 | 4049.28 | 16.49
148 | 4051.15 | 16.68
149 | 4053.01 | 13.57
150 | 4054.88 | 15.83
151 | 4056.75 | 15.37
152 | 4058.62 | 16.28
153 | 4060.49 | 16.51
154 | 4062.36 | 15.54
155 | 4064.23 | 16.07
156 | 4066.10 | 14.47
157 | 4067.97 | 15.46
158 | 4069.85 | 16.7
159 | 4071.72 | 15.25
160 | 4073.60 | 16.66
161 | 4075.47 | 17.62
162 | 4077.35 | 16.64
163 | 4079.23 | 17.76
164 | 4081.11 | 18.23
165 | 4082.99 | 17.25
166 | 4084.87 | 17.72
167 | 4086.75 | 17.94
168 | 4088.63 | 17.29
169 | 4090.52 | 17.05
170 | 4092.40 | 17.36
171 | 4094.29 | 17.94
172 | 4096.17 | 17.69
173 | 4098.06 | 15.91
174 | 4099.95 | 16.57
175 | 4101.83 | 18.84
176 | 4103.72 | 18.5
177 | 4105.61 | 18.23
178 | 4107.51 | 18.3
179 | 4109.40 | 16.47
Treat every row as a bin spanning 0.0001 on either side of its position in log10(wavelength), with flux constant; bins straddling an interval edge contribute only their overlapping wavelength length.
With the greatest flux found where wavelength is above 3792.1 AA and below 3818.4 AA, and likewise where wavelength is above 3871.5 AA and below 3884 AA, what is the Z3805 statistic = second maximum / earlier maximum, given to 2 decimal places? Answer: 1.01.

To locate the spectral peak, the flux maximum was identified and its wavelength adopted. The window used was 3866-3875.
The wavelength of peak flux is 3868.82 AA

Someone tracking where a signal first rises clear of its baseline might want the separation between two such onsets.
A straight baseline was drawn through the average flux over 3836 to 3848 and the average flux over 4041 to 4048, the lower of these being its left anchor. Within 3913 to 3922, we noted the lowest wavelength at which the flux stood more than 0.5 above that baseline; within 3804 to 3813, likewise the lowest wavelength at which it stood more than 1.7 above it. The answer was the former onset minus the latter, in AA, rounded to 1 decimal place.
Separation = 112.0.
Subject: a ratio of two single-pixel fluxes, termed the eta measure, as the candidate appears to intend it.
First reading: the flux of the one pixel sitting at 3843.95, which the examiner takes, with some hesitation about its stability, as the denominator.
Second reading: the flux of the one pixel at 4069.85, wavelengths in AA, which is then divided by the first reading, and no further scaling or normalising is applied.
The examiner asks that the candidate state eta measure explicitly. 1.3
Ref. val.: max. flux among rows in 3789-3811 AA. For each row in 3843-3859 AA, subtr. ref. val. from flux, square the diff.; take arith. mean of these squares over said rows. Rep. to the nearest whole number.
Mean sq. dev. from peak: 16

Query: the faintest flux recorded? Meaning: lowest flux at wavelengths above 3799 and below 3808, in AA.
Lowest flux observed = 16.15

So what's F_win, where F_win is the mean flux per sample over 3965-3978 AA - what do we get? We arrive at 16.5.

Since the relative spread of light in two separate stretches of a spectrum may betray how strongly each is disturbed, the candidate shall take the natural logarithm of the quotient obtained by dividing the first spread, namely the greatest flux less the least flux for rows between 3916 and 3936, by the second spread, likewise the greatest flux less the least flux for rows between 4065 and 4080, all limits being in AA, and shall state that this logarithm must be 0.3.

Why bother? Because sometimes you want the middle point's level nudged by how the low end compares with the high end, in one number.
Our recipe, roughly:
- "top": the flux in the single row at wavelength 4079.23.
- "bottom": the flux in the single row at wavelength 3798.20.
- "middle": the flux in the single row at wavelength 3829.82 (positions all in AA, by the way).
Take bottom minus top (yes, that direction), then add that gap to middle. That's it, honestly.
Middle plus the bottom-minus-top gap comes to 15.5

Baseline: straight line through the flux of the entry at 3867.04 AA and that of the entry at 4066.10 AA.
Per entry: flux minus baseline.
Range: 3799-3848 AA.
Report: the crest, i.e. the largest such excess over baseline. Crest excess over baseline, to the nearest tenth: -1.3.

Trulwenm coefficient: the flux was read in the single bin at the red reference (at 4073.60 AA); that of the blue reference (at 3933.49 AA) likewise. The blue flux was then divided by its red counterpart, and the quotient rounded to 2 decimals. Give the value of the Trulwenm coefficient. 0.91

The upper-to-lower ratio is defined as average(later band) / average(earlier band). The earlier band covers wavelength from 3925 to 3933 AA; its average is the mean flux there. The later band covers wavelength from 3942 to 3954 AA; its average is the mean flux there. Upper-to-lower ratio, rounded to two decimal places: 1.12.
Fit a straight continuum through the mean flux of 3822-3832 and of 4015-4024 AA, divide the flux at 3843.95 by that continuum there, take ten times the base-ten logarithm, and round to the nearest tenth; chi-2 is -1.0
